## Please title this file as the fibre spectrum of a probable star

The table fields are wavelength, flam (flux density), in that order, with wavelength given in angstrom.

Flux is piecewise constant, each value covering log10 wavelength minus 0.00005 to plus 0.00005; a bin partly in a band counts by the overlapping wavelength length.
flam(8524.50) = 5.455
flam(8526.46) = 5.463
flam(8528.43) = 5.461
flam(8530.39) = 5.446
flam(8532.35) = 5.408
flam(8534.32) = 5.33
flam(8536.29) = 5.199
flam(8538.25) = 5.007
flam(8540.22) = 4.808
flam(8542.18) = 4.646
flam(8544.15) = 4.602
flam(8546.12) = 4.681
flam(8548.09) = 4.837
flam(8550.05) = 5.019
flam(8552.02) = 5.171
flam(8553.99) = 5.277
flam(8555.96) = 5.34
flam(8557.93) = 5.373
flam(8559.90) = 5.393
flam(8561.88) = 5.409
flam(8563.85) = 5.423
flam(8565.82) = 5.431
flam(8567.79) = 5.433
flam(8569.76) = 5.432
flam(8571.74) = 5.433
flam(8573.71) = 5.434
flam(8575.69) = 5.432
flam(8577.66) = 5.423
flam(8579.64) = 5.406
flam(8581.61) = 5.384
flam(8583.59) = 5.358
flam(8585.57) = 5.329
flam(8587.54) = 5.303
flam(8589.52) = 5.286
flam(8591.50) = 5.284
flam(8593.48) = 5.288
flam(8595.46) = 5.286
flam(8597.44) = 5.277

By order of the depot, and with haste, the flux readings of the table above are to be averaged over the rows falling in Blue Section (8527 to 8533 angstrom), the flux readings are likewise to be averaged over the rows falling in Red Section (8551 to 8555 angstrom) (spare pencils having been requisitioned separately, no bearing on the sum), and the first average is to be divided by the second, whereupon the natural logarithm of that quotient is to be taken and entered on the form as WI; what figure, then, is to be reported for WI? 0.04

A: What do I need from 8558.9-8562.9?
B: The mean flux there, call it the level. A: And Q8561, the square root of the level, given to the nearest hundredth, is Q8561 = 2.32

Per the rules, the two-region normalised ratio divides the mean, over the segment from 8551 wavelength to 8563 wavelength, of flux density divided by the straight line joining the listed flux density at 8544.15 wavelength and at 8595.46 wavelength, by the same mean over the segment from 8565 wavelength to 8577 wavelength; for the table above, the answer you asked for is 1.02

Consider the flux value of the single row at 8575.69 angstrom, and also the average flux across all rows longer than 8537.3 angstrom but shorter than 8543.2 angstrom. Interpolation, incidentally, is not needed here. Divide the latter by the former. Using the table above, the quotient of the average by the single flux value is 0.89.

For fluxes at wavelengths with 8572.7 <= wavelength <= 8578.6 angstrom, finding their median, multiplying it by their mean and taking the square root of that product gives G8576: 5.43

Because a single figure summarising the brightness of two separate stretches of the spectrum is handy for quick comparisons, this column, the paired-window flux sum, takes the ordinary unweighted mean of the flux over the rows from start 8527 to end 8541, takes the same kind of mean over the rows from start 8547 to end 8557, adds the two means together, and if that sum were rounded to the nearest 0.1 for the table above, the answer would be 10.4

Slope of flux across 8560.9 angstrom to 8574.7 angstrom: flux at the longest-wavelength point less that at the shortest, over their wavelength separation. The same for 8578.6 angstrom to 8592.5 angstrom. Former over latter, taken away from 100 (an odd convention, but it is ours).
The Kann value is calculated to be 100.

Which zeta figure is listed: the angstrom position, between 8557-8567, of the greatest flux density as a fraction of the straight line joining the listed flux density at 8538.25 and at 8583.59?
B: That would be 8561.88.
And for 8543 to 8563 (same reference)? 8561.88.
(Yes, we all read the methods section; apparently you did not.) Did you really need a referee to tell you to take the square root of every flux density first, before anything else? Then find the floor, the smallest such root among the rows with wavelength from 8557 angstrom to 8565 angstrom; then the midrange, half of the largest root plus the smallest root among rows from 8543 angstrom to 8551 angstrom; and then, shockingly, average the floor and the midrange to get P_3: 2.26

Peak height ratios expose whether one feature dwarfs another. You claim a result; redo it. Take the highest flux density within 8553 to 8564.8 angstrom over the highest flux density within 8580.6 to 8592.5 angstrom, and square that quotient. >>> 1.015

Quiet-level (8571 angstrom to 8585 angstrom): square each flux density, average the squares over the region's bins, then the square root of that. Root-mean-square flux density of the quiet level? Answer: 5.41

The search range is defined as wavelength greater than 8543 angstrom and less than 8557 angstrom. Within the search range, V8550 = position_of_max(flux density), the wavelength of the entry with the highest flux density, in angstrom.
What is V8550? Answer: 8555.96 angstrom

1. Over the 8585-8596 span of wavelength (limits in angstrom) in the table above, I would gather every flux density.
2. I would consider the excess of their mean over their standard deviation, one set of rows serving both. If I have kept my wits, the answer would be 5.28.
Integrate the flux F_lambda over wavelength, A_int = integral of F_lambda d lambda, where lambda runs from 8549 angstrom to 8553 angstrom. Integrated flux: 20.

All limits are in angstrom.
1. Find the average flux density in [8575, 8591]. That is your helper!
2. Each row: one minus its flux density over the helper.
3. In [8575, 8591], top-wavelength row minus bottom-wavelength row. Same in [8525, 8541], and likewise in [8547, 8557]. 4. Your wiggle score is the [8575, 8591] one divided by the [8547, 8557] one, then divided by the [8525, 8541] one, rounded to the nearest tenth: -2.4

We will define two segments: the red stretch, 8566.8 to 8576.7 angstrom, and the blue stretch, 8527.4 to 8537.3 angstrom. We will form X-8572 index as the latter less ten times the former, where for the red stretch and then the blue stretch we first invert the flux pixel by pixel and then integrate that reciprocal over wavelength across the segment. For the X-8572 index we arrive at -16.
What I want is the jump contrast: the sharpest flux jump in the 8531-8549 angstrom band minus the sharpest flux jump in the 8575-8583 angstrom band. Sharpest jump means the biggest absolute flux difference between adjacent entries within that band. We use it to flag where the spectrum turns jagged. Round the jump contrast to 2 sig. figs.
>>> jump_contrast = 0.18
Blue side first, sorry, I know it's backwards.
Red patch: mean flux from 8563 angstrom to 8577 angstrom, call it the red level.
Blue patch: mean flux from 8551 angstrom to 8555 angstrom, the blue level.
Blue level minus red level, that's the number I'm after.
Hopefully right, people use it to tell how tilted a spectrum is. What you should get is -0.21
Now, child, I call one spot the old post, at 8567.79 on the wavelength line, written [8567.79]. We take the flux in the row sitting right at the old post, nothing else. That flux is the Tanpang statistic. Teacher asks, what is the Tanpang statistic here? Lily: 5.433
